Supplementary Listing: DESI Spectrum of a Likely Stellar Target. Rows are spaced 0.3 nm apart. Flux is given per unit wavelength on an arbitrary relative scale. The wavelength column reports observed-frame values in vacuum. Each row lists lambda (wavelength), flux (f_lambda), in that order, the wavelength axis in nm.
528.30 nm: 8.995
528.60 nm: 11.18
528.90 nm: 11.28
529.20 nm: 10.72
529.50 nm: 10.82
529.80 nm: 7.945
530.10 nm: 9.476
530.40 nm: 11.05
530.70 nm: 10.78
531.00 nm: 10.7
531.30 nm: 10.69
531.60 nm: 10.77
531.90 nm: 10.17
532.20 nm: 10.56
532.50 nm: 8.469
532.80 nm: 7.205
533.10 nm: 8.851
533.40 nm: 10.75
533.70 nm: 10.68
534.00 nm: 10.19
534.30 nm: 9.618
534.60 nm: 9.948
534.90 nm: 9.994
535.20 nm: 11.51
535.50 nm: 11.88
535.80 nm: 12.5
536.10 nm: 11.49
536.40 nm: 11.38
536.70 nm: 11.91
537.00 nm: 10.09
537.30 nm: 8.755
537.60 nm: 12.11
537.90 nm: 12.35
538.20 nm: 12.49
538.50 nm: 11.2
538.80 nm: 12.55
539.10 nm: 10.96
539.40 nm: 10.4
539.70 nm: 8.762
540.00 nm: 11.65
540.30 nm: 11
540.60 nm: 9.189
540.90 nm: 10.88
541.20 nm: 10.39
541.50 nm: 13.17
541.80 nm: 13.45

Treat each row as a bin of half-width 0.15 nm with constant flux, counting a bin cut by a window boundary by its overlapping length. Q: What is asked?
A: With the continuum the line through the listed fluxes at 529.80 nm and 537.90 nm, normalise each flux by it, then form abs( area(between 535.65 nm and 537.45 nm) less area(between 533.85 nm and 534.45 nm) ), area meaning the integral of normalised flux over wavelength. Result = 1.14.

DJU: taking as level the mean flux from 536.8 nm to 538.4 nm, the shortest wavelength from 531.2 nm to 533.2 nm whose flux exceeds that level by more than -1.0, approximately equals 531.30 nm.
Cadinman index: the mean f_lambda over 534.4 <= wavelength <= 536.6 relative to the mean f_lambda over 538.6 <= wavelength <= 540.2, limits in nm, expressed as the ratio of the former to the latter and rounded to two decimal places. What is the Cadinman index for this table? 1.03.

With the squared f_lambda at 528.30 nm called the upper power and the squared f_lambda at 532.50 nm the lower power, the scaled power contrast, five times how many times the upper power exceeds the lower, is 5.6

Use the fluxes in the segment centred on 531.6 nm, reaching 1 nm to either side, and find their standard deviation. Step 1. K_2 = 0.8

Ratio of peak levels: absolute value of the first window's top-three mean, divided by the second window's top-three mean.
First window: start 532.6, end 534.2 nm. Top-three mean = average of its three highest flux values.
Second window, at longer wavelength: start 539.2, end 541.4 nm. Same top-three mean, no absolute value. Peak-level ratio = 0.94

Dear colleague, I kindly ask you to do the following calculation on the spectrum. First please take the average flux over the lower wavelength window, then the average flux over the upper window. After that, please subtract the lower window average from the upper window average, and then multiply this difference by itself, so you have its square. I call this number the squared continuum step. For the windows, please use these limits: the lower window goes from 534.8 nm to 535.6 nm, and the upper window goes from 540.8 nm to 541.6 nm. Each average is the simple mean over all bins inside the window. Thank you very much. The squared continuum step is 0.1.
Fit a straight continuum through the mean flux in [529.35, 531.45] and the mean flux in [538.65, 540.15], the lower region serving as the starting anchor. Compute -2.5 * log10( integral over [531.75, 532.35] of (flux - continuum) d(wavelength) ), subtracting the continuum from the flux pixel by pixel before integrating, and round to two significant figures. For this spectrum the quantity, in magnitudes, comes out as 4.2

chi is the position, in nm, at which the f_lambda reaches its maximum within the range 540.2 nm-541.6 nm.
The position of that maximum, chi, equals 541.50 nm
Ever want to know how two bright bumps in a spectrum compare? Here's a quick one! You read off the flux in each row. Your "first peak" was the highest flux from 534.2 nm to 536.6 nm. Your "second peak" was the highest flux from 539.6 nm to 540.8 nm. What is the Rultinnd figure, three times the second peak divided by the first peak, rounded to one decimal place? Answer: 2.8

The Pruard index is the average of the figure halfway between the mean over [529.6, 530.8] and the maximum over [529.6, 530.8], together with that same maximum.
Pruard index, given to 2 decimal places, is 10.74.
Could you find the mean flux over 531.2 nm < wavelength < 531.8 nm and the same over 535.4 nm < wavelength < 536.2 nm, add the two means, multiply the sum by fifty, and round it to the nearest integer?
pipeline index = 1134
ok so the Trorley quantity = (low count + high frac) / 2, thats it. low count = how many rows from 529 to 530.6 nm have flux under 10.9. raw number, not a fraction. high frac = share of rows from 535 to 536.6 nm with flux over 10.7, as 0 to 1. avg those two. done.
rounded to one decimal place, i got 2.5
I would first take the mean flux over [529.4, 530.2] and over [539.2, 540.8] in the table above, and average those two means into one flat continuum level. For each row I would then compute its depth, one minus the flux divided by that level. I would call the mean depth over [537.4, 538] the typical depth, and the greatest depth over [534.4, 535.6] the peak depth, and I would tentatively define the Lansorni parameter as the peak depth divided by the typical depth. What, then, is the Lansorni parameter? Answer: 0.1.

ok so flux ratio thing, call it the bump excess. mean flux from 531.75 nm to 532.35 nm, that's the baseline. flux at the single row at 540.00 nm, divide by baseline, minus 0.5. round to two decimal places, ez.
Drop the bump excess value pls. 0.62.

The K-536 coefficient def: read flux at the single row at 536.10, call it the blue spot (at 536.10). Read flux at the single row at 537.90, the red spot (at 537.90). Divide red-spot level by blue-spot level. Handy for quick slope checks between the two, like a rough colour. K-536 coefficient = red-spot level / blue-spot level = 1.07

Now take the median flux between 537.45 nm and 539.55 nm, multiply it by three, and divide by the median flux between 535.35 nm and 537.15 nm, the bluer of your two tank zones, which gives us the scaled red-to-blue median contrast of 3.1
